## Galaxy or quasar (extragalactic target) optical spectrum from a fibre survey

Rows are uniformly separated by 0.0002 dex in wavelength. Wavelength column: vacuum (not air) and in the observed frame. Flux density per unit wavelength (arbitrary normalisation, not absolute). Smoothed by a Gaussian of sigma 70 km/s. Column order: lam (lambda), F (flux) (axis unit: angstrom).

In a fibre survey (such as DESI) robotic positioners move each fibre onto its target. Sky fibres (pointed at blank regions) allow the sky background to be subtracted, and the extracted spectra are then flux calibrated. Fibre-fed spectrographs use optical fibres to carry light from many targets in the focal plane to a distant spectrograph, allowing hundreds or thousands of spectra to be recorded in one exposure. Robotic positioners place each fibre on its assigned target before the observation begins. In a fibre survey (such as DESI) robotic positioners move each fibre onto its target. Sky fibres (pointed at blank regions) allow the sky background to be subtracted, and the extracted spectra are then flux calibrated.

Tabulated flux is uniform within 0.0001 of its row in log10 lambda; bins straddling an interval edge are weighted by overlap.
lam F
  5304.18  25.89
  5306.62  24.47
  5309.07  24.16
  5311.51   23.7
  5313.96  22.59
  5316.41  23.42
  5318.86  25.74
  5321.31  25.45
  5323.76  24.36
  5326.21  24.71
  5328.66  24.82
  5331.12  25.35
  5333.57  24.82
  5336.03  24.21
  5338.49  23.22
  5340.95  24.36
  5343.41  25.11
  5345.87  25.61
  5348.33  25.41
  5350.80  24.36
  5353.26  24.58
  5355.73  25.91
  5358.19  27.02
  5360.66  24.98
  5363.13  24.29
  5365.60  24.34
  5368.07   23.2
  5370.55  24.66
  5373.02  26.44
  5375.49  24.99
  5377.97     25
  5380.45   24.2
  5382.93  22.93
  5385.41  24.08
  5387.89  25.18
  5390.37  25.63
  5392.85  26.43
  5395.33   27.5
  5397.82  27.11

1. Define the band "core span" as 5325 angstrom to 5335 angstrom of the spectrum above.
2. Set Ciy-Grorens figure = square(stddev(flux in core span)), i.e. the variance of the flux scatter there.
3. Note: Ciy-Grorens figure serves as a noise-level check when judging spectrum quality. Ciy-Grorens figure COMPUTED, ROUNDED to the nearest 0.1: 0.1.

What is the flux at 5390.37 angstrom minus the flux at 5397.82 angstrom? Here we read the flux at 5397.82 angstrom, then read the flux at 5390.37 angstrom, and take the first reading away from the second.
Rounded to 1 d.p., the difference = -1.5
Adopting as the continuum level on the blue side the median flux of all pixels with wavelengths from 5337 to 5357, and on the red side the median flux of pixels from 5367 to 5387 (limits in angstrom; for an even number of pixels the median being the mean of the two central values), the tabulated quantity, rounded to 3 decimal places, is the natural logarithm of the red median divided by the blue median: -0.017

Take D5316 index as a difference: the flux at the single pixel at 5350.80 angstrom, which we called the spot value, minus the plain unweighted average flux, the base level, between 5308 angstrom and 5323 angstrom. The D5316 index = 0.2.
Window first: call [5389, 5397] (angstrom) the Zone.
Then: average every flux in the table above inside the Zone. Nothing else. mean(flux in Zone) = 26.5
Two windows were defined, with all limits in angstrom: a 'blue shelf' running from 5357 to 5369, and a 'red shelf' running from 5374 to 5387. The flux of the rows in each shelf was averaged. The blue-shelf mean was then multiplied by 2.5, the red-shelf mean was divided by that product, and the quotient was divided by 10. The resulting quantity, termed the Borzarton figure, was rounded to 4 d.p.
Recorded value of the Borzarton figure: 0.0392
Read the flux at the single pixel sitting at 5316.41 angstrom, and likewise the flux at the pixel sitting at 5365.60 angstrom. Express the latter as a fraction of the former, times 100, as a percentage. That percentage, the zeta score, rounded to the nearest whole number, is 104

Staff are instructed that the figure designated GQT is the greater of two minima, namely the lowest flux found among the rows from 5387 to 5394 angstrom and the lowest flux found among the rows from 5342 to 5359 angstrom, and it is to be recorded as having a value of 25.2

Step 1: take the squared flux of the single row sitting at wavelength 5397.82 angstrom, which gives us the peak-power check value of 735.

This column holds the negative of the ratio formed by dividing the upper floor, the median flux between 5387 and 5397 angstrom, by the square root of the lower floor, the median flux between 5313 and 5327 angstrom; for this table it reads -5.26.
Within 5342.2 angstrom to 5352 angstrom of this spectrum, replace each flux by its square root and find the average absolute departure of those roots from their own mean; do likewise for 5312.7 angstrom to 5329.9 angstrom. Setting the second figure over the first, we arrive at 2.2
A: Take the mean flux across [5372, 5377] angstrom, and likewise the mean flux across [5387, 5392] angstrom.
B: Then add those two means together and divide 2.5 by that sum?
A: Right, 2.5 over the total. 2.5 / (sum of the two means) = 0.0489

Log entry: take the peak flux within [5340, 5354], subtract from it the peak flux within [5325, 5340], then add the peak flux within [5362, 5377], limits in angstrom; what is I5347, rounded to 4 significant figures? 26.70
